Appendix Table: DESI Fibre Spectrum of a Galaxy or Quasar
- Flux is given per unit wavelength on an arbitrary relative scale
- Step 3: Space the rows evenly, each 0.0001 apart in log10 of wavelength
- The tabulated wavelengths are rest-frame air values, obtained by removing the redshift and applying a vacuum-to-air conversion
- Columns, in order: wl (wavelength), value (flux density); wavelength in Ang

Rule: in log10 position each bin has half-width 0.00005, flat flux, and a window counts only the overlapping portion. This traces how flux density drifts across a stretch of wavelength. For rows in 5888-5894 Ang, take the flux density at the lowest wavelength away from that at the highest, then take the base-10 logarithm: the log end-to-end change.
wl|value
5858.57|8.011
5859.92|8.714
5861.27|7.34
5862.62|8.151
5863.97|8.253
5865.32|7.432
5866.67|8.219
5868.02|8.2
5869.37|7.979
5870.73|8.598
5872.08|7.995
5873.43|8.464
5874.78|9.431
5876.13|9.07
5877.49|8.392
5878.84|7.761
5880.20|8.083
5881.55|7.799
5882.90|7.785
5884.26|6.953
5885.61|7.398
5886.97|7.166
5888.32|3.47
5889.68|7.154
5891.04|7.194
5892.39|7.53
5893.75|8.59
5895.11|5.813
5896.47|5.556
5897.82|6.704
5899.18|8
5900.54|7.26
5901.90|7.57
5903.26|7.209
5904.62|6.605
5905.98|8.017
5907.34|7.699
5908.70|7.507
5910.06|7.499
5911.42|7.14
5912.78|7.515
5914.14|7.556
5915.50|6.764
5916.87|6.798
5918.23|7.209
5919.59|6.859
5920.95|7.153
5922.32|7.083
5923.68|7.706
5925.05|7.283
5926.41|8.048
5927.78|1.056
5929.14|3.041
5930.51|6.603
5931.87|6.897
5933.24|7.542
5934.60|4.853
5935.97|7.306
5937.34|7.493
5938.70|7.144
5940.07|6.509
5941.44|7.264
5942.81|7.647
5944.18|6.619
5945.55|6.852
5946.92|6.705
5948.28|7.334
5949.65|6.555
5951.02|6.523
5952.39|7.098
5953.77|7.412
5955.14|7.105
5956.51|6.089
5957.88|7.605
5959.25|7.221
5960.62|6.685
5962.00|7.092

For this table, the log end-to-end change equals 0.71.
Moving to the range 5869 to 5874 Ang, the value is -0.31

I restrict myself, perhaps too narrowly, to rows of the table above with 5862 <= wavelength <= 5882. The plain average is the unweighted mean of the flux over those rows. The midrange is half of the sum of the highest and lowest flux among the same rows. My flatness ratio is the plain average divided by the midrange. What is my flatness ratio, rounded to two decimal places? 0.98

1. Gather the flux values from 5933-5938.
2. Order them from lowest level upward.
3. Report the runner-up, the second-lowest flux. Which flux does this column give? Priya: 7.306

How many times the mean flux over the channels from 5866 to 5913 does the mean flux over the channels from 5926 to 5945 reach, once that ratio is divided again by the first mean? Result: 0.111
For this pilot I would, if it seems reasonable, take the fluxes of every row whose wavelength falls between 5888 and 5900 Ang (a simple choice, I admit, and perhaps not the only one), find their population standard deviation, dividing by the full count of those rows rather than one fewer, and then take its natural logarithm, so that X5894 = 0.4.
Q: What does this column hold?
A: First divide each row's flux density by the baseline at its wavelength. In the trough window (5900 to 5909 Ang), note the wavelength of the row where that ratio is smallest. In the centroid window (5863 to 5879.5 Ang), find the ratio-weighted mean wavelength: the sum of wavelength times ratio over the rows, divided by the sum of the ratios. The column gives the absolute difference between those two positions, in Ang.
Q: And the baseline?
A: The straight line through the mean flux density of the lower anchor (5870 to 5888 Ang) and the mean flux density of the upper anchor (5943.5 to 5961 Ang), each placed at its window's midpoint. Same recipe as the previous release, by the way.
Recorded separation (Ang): 33.1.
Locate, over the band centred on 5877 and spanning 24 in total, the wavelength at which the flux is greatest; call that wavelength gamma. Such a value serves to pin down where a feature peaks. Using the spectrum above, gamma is 5874.78 Ang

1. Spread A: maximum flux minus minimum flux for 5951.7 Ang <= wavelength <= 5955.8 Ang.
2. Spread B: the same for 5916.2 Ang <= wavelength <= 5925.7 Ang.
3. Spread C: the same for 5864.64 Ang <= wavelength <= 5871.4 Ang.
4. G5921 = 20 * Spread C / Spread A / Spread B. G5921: 82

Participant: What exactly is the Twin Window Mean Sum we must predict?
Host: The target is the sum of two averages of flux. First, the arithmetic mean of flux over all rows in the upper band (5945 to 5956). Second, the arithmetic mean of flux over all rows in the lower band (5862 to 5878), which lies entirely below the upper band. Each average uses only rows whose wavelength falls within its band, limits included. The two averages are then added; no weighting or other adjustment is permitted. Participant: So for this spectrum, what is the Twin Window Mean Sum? 15.3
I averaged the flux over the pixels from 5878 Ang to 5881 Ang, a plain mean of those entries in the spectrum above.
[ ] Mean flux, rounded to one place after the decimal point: 7.9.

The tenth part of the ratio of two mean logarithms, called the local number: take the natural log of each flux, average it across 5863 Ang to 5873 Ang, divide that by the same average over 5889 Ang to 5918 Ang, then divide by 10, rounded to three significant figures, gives 0.106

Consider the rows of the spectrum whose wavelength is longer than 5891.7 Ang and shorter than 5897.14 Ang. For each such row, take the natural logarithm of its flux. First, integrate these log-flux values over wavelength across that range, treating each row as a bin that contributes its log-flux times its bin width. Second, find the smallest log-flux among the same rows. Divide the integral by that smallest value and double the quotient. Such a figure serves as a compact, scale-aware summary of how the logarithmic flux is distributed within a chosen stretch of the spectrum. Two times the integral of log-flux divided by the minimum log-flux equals 12.1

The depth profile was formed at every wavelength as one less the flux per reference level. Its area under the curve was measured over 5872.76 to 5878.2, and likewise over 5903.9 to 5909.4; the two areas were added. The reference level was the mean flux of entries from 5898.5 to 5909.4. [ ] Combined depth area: -1.0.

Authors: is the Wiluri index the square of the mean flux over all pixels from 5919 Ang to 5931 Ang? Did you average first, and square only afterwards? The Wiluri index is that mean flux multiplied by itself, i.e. 37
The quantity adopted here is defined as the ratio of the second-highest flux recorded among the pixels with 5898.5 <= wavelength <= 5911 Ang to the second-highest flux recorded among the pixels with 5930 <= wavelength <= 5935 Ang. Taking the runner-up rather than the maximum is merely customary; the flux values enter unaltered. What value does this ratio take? 1.16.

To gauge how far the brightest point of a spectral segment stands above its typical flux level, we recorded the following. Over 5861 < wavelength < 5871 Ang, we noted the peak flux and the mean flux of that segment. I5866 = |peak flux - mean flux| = 0.6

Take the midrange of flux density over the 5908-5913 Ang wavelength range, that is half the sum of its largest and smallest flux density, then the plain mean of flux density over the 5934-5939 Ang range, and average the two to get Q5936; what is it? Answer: 7.0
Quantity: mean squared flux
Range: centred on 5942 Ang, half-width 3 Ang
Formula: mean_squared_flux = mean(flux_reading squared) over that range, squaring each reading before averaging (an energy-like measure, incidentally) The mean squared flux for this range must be 49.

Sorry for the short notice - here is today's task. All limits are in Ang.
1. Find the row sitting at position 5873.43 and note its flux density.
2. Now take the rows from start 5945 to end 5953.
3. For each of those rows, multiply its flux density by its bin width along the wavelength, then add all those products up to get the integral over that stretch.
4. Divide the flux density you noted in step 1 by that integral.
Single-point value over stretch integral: 0.15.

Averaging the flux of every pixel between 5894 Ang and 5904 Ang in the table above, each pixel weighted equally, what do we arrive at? 6.9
